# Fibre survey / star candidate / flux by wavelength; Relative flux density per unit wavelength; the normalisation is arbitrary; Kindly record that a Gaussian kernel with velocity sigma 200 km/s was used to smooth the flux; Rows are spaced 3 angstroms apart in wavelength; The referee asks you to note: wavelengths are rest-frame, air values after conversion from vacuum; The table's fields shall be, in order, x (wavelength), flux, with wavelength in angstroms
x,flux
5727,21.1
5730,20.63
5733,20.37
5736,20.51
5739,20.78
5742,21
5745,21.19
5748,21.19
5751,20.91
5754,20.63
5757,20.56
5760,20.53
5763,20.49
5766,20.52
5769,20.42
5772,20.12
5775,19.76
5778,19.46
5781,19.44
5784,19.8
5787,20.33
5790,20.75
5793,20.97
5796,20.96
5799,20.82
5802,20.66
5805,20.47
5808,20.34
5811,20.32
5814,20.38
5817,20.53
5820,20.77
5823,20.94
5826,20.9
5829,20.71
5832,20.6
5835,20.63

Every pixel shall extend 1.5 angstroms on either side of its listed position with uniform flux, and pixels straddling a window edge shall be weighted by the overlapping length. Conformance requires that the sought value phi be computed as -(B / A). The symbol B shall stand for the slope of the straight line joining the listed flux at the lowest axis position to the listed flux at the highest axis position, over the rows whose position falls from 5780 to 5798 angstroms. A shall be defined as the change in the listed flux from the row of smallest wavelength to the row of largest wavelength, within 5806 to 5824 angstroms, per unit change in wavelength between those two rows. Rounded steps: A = 0.04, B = 0.10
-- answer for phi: -3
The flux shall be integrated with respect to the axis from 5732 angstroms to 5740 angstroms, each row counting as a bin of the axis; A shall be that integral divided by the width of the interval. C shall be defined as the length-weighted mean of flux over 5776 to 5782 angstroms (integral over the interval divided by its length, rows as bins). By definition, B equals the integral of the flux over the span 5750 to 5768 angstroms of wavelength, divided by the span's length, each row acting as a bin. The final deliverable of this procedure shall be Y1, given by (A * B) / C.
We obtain 21.7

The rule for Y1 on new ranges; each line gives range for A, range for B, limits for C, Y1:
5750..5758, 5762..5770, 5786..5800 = 20.4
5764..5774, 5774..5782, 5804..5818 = 19.5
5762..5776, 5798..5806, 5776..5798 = 20.7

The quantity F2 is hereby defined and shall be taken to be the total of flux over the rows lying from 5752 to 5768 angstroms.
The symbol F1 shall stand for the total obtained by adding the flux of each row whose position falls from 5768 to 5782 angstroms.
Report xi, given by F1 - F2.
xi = -4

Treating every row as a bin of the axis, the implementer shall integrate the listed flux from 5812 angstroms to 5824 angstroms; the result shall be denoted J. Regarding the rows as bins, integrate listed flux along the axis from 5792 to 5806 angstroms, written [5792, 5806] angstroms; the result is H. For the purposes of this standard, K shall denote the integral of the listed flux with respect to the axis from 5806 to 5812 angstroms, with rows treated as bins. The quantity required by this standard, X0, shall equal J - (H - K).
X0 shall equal 79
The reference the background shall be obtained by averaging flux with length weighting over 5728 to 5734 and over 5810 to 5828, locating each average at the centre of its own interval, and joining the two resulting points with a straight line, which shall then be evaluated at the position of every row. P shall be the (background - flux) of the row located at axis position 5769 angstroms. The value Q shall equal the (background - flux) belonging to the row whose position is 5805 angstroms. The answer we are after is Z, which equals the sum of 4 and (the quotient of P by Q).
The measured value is 5.1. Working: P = 0.18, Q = 0.2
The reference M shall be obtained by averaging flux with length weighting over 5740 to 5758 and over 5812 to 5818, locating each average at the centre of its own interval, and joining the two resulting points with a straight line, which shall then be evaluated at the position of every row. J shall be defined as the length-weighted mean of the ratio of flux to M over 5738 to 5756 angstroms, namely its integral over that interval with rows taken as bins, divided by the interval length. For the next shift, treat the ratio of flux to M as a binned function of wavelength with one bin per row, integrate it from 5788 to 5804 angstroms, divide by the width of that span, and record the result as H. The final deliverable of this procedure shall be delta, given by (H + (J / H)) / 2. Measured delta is 1.00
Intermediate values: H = 1.01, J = 1.00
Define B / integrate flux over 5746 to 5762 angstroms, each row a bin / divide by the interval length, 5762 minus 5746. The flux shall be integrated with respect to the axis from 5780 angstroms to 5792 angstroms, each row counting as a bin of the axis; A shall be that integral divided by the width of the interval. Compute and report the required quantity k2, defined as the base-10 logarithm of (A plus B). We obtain 1.61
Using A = 20.1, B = 20.8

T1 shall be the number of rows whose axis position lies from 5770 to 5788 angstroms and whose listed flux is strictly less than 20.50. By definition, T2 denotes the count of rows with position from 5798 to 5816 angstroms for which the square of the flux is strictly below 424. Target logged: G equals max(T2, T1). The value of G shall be 6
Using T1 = 6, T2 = 4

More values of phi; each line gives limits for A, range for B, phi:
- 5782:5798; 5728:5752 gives 0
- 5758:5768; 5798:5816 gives -18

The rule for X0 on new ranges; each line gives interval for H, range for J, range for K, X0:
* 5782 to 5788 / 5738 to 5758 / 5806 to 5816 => 502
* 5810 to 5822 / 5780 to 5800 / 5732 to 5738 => 286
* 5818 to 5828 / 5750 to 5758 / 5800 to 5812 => 203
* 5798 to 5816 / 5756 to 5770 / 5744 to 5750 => 45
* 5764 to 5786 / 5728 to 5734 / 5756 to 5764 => -151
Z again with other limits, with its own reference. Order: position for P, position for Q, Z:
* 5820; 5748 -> 4.2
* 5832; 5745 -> 3.9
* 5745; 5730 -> 12.8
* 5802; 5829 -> 4.5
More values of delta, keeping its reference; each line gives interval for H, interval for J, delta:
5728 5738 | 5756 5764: 0.99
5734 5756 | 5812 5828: 1.01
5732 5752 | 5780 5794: 0.99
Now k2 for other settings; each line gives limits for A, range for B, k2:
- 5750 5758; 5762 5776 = 1.61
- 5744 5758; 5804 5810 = 1.62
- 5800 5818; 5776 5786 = 1.60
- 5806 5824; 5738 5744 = 1.62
